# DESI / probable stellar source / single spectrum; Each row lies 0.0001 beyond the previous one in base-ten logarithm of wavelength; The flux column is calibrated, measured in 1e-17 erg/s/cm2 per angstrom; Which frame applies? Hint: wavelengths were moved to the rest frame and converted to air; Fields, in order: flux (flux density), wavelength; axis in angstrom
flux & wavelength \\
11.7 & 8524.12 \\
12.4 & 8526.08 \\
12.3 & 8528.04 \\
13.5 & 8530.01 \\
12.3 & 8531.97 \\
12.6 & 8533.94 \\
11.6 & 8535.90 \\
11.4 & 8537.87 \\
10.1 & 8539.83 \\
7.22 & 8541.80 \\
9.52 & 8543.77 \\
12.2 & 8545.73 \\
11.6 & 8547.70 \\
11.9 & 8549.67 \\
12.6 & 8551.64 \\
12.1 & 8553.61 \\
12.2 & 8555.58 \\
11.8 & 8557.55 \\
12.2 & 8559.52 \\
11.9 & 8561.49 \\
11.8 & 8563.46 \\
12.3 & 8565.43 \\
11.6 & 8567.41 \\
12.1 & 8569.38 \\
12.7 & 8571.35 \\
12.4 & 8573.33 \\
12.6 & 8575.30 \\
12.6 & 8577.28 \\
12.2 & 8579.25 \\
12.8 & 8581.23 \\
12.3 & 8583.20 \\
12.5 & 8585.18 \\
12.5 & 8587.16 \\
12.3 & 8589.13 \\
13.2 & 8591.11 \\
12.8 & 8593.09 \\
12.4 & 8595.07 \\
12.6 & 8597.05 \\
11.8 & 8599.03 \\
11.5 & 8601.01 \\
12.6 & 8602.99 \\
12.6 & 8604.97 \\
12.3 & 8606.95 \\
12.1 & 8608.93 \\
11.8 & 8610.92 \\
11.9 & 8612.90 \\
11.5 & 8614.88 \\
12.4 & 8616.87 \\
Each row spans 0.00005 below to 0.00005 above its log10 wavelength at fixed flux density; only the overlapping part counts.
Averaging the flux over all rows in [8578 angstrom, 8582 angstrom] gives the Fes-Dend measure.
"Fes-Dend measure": 12.5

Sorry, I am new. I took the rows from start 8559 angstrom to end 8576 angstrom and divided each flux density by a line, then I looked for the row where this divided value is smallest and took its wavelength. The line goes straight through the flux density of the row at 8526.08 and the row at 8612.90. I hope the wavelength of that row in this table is 8567.41 angstrom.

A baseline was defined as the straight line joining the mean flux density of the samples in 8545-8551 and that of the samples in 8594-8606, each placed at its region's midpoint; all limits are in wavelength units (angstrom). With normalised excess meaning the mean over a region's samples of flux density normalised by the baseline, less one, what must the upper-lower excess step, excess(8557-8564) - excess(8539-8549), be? 0.14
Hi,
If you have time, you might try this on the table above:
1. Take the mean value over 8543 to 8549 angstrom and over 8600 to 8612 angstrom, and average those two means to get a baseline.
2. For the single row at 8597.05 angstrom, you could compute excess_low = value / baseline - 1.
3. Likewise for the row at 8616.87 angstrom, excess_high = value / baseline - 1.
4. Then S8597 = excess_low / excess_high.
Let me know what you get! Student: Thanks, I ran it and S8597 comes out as 1.3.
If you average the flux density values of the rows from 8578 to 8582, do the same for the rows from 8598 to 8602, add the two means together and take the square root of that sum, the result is 4.91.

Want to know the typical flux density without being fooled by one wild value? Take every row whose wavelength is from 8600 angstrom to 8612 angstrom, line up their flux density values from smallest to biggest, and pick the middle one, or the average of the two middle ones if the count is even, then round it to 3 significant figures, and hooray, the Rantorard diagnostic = 12.2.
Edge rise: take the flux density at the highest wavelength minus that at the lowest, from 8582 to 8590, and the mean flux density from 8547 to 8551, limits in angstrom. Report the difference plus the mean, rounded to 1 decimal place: 11.8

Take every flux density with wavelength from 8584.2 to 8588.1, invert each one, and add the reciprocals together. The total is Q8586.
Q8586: 0.160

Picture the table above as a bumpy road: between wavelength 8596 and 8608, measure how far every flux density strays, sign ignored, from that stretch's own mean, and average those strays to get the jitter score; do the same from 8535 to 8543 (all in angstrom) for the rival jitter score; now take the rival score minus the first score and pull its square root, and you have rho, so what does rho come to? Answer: 1.0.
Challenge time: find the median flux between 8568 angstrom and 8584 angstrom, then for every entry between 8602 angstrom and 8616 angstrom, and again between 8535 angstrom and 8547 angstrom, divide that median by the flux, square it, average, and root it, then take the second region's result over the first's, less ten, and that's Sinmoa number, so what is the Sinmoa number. -8.77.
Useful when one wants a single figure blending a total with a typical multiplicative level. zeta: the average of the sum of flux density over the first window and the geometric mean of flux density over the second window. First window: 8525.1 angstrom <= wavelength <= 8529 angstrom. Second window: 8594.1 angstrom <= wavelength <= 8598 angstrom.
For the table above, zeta 18.60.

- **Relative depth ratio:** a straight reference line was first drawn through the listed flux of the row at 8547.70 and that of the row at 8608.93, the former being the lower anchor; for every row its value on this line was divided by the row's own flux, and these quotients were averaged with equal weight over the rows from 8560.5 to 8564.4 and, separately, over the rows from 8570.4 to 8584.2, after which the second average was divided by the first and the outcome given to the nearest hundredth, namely 0.96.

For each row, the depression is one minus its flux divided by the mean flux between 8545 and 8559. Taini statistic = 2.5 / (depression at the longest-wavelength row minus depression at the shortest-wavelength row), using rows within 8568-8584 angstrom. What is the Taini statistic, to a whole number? -151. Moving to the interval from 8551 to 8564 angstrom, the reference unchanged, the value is 38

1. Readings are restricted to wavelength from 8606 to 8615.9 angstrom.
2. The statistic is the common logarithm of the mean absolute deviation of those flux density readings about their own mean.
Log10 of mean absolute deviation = -0.65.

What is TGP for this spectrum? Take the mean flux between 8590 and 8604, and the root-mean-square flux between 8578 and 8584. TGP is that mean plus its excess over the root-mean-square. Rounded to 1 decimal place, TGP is 12.4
